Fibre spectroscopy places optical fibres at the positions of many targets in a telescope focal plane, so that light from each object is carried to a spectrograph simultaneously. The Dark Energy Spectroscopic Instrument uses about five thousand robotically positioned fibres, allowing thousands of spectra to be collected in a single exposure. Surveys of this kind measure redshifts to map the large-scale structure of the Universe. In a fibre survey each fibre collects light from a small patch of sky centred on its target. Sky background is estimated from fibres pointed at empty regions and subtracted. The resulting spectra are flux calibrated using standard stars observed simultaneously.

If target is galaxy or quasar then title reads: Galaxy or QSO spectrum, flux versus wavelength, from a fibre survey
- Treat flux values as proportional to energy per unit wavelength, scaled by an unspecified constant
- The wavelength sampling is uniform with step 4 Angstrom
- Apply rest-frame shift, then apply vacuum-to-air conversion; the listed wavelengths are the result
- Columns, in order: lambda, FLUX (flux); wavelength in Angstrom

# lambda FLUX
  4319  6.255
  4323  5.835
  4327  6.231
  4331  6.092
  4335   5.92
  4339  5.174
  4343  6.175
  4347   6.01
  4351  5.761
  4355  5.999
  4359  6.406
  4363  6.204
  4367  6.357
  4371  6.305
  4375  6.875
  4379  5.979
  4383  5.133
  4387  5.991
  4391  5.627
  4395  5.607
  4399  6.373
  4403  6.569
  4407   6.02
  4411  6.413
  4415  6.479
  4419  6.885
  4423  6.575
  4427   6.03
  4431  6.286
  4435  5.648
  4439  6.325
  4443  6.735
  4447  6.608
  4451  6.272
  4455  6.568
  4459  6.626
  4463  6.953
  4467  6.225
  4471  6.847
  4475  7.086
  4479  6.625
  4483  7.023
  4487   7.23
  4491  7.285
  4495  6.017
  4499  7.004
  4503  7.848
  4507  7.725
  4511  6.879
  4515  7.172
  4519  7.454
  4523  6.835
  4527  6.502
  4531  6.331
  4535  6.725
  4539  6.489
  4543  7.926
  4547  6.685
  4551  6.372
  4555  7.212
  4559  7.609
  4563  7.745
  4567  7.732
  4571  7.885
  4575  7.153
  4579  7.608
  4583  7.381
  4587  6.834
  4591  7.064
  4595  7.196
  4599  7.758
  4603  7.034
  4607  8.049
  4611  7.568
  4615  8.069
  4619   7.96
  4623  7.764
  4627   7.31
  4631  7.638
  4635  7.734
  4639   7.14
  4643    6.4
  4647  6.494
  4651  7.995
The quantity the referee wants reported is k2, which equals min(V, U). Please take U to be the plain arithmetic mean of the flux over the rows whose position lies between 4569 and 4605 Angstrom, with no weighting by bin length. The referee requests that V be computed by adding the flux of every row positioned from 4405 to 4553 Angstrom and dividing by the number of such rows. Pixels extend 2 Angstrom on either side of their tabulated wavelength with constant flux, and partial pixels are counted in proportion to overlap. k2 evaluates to 6.7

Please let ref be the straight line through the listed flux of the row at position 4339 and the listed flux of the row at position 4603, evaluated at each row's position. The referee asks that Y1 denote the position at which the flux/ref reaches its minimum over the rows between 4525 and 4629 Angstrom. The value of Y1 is 4551 Angstrom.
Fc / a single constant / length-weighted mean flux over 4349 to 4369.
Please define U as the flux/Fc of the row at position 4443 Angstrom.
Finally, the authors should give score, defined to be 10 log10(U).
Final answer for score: 0.40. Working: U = 1.10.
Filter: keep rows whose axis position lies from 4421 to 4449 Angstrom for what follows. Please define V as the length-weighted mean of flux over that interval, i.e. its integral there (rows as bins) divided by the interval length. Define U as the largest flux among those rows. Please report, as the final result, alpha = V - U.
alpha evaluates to -0.42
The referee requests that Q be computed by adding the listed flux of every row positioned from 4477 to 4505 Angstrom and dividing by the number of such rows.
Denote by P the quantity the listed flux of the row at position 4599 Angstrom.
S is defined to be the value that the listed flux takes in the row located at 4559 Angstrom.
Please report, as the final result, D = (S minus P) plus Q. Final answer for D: 6.9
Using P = 7.758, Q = 7.00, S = 7.609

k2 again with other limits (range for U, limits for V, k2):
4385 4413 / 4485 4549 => 6.1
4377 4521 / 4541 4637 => 6.6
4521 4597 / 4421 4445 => 6.3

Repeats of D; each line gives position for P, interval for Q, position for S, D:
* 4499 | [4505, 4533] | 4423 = 6.6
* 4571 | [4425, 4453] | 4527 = 4.9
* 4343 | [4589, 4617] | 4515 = 8.5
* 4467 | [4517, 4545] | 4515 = 7.8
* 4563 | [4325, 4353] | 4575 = 5.3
